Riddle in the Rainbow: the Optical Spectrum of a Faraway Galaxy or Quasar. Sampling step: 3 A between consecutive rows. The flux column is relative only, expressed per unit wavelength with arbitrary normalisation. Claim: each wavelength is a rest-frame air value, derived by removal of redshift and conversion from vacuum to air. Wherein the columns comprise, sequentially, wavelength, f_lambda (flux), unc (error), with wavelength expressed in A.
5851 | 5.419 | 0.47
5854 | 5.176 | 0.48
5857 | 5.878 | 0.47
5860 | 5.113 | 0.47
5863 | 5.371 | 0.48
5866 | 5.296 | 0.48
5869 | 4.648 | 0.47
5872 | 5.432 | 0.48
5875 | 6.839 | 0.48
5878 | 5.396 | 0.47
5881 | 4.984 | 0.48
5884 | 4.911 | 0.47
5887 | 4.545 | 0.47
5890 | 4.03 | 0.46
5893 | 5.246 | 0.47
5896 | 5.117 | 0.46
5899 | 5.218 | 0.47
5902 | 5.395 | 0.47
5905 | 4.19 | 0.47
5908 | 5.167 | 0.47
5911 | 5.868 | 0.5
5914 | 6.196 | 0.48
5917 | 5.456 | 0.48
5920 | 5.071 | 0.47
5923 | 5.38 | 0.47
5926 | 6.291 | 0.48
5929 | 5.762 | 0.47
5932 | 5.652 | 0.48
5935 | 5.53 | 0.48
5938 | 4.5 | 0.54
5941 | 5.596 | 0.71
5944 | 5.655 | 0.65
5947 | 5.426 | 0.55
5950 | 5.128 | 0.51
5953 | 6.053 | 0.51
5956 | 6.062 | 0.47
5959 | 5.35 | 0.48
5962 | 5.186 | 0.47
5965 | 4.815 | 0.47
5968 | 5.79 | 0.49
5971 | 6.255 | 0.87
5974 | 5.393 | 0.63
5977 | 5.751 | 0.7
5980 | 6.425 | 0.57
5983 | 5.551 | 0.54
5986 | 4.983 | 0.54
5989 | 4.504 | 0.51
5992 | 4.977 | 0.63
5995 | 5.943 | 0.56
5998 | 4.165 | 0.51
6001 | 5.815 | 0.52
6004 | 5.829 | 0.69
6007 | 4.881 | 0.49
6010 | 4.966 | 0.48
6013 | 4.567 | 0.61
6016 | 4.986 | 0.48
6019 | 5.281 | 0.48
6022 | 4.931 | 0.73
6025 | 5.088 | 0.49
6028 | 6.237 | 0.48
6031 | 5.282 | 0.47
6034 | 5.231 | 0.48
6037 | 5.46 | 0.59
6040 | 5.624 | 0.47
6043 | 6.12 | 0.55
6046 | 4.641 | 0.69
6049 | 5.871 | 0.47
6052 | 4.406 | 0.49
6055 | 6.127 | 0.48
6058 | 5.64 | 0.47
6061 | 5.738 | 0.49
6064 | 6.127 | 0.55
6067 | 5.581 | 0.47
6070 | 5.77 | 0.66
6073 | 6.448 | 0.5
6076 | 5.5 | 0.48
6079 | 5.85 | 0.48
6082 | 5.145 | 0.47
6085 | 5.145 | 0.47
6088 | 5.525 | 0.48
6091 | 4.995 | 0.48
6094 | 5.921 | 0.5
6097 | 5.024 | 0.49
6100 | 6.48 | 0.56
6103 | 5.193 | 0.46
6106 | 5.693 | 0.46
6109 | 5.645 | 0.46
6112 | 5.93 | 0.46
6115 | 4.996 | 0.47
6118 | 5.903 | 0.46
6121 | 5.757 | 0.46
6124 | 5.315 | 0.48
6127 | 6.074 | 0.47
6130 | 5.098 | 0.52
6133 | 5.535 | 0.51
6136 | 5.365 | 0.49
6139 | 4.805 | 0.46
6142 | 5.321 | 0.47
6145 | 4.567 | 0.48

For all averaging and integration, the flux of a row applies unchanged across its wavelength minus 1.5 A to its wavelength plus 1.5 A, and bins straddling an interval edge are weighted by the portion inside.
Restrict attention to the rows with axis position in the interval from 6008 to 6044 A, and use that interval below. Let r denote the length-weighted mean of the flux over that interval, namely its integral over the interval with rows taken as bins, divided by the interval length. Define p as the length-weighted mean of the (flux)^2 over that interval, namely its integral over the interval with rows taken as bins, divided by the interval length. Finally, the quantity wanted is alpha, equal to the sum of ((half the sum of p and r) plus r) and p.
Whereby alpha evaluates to 50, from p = 28.3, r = 5.30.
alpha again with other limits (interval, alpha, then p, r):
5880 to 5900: 43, 23.7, 4.85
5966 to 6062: 52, 29.3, 5.38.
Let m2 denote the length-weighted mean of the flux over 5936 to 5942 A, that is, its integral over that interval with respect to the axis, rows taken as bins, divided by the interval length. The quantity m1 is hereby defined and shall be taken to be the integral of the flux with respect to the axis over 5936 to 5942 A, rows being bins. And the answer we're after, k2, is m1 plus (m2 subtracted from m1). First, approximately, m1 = 30.3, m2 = 5.04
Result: 55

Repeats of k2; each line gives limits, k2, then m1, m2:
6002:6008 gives 60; 32.6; 5.43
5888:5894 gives 50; 27.5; 4.58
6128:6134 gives 59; 32.2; 5.36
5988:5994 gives 53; 29.2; 4.86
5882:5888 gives 52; 28.6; 4.76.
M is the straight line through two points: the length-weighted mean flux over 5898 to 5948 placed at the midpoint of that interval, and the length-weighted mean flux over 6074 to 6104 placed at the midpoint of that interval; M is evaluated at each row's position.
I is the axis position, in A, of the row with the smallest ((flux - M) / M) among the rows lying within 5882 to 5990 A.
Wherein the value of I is 5890 A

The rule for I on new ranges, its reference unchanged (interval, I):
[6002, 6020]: 6013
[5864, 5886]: 5869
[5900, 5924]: 5905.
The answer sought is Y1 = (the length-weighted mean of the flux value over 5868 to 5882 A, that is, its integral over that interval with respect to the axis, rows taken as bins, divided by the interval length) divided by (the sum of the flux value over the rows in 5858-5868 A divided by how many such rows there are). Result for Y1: 1.05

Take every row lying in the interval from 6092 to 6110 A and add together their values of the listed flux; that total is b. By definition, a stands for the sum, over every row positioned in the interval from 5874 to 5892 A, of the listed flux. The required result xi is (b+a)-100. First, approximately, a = 30.7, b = 34.0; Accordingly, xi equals -35.3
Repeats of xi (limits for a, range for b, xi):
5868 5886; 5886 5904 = -38.2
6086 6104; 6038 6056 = -34.1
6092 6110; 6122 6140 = -33.9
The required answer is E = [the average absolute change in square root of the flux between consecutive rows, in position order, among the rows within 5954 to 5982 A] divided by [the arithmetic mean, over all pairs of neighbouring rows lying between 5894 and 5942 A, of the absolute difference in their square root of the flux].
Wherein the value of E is 1.0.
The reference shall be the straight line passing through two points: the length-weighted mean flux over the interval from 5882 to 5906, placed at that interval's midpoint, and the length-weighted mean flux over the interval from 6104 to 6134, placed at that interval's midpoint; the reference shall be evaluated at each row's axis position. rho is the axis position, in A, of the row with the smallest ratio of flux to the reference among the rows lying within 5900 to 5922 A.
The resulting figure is 5905 A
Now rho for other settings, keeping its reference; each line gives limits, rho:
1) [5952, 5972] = 5965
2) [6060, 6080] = 6076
